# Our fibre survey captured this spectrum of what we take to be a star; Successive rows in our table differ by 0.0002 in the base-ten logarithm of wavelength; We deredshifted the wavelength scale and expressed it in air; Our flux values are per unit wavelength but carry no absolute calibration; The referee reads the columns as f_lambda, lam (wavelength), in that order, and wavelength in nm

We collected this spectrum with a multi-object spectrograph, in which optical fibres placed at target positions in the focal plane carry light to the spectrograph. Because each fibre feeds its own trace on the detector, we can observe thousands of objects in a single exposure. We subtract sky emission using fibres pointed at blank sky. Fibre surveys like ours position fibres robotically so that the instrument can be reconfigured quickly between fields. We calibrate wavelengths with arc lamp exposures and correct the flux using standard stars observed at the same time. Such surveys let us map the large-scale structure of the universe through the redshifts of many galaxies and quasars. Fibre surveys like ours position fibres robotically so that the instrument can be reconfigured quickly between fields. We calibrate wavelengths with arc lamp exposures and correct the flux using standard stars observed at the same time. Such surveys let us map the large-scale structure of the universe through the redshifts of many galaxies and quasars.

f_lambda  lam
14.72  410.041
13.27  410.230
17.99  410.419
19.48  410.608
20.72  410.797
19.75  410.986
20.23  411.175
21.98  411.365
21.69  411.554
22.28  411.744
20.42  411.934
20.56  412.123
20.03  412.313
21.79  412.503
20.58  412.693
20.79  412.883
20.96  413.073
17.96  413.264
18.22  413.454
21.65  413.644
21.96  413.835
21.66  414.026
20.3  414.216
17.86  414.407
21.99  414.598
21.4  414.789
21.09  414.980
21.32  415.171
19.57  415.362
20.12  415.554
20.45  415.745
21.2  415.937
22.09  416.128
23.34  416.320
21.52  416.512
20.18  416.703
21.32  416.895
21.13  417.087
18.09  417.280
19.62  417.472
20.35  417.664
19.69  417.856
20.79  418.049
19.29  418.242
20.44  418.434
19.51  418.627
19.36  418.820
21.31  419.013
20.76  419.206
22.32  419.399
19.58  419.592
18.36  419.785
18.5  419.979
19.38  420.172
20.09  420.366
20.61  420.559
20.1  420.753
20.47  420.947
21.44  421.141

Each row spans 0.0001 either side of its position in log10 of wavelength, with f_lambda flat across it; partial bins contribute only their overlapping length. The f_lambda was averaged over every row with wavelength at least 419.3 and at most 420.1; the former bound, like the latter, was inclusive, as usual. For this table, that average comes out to 19.7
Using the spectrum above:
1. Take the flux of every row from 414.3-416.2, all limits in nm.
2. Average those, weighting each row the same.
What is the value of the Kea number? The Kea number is 20.7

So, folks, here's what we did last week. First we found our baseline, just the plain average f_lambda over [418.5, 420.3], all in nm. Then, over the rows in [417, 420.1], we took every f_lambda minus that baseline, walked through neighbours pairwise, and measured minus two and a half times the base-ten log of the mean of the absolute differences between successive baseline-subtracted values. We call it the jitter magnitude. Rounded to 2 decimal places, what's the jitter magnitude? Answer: -0.25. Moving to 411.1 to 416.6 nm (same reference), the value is -0.15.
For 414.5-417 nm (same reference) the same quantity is 0.10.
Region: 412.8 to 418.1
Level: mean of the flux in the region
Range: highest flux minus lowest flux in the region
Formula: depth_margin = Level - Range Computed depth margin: 15.11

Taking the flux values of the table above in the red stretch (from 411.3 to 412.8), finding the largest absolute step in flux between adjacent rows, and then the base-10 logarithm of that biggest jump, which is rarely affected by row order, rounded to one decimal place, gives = 0.3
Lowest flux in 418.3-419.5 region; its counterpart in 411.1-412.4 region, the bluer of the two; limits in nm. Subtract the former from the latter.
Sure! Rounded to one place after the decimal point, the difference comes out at 0.7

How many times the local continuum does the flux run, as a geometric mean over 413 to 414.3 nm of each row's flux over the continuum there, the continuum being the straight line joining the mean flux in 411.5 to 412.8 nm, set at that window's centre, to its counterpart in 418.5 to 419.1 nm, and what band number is 0.98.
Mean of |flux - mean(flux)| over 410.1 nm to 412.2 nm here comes 1.62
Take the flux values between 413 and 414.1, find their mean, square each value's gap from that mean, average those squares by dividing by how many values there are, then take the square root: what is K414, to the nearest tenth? 1.7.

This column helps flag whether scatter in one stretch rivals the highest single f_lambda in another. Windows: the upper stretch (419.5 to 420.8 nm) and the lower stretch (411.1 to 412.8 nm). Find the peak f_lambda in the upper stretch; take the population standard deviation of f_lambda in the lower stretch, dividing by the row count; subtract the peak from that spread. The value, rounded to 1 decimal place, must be -19.8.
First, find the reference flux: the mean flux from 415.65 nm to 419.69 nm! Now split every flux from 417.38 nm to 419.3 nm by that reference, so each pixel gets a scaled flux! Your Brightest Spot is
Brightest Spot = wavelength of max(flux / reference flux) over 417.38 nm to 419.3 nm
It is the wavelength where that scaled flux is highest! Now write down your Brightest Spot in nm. 419.013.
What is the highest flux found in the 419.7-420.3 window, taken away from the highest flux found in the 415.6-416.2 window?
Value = 2.7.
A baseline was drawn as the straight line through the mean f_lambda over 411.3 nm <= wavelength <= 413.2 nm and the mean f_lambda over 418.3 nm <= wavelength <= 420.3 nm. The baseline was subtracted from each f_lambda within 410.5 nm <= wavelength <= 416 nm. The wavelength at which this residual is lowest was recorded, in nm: 413.264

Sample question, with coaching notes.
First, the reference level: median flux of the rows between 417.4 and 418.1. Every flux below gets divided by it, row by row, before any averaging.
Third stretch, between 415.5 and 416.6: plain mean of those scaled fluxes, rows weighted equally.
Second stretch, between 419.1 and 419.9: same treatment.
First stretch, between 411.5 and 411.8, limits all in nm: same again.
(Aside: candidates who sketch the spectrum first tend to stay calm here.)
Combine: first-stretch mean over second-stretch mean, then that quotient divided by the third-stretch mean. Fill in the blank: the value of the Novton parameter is 1.01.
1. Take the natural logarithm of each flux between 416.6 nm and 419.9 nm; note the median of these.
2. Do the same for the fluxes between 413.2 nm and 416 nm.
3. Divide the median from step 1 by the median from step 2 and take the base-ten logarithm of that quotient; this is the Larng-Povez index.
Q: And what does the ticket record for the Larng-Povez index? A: -0.0063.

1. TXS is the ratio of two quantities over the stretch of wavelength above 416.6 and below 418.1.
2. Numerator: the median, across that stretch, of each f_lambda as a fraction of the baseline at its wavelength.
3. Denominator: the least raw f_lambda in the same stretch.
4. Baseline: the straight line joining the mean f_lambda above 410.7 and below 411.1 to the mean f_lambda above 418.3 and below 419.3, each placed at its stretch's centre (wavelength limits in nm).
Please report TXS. 0.0553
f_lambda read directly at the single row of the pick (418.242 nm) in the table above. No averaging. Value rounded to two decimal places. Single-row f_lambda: 19.29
